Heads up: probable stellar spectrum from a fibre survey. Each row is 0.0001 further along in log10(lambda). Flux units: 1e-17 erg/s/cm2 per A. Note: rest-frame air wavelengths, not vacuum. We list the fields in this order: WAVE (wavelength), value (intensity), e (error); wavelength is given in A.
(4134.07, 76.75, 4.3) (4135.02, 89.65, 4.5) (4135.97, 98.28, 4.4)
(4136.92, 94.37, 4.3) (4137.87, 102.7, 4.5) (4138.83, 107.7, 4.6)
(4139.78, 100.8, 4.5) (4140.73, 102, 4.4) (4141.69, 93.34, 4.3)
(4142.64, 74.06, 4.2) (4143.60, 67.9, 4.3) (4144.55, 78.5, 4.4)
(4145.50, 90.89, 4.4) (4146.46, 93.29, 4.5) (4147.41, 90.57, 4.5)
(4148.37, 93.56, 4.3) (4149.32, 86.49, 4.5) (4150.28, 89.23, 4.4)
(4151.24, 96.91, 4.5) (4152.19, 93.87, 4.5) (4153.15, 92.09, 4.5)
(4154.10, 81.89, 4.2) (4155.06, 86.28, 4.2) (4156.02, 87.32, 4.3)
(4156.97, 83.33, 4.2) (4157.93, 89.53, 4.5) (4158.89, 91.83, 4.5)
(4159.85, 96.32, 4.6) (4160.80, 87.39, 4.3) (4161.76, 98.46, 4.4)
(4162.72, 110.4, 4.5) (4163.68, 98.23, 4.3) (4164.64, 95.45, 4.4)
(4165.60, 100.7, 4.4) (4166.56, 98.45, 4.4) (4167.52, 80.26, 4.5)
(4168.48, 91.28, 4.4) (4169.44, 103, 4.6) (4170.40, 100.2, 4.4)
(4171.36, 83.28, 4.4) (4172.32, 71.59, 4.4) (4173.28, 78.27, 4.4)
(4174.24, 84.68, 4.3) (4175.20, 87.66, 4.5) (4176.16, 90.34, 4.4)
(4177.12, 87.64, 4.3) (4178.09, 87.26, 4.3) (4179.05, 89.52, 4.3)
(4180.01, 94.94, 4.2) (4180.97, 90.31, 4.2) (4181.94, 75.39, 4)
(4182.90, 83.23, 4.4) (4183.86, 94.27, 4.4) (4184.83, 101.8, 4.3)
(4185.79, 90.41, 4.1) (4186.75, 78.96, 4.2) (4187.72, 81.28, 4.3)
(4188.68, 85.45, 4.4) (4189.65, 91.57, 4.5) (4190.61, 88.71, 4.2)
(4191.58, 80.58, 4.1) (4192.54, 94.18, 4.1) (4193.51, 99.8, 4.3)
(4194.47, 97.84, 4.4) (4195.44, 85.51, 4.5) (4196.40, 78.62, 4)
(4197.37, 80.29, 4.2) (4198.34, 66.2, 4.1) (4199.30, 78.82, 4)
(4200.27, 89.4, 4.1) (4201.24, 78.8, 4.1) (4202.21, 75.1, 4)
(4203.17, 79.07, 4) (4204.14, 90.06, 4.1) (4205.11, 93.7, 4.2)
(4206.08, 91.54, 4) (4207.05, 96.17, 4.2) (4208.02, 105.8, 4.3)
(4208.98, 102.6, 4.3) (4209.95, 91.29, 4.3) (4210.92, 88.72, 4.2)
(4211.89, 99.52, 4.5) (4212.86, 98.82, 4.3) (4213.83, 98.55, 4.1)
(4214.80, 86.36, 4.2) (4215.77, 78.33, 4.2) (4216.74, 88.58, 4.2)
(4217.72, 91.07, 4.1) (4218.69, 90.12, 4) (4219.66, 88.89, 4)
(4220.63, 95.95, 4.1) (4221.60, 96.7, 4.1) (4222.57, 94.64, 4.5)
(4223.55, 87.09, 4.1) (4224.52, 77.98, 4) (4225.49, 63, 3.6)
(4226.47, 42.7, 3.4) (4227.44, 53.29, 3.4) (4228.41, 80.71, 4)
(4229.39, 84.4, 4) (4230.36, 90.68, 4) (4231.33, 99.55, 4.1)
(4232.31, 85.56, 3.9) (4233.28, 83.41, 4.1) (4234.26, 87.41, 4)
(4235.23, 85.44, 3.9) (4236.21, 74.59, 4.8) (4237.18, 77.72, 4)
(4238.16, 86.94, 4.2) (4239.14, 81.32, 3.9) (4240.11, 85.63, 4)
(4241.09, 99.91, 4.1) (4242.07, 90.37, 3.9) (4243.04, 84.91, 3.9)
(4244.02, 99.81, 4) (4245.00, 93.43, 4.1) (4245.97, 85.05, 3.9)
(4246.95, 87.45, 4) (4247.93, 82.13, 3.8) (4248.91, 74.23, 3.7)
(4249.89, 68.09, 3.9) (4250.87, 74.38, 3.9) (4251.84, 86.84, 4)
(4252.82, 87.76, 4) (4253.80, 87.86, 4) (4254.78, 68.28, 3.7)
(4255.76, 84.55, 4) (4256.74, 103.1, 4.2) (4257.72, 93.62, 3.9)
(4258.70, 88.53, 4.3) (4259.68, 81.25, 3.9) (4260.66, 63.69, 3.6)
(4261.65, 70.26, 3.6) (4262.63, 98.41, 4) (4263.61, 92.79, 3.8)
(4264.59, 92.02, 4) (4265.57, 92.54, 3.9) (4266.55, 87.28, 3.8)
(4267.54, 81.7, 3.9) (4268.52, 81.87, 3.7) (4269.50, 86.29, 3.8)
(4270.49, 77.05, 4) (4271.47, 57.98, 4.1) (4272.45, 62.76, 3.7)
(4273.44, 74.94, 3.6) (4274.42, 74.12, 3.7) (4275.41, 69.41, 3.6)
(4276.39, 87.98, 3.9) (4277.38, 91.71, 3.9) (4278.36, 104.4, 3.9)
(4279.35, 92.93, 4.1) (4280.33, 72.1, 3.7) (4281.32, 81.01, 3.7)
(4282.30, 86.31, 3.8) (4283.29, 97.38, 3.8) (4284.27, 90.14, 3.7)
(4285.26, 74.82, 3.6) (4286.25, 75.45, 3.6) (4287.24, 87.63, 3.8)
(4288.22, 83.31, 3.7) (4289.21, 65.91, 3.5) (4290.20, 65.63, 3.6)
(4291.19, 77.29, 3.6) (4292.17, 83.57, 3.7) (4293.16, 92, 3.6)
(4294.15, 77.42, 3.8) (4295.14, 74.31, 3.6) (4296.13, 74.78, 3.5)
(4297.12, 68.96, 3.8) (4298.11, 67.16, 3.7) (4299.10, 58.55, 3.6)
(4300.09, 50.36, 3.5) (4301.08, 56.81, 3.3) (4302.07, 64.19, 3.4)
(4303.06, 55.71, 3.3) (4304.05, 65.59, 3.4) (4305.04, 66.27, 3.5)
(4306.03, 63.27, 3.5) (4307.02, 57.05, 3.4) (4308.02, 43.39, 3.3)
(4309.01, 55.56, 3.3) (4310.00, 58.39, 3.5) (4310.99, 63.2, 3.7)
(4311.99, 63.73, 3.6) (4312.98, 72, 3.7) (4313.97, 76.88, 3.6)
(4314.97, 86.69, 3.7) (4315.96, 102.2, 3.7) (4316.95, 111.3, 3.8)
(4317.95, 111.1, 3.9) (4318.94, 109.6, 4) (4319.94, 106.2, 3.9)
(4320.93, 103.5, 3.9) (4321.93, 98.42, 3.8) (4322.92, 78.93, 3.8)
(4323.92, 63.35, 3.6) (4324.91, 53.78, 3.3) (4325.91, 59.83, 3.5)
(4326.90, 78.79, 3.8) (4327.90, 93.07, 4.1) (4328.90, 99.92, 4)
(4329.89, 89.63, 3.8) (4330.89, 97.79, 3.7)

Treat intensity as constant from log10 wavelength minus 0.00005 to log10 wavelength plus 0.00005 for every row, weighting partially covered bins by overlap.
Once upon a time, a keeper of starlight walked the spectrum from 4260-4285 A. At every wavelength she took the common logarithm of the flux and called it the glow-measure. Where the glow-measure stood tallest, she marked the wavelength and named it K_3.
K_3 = 4278.36 A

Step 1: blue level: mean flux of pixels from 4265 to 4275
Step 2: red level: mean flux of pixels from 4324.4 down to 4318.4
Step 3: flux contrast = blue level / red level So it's 0.83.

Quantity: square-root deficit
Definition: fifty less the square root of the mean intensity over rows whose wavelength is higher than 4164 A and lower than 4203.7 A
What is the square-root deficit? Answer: 40.7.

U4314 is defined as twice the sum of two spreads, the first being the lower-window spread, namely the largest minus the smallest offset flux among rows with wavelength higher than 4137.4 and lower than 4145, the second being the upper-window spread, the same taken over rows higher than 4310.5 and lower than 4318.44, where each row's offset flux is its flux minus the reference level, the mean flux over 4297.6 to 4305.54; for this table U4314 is 176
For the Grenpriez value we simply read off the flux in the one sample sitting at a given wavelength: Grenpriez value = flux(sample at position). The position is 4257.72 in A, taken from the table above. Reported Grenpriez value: 93.62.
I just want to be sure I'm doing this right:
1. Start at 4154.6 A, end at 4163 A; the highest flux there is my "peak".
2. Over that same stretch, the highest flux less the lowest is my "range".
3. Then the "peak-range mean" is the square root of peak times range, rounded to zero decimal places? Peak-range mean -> 55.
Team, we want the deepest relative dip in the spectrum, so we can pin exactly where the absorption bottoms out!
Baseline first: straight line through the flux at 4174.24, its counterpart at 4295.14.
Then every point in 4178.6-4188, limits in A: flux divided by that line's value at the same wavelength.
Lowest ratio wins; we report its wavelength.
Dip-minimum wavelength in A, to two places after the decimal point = 4181.94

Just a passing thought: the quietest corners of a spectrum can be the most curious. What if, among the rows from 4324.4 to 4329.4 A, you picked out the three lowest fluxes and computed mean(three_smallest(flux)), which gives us 64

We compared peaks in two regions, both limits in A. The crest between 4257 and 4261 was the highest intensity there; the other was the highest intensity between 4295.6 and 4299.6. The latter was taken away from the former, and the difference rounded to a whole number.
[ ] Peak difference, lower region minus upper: 19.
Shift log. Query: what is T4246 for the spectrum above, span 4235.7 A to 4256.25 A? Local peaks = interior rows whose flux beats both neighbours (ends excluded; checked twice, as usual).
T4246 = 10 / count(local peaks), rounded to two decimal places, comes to 2.00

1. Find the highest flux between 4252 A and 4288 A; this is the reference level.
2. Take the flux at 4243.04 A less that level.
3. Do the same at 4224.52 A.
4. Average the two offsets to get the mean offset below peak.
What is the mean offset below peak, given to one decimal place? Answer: -23.0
